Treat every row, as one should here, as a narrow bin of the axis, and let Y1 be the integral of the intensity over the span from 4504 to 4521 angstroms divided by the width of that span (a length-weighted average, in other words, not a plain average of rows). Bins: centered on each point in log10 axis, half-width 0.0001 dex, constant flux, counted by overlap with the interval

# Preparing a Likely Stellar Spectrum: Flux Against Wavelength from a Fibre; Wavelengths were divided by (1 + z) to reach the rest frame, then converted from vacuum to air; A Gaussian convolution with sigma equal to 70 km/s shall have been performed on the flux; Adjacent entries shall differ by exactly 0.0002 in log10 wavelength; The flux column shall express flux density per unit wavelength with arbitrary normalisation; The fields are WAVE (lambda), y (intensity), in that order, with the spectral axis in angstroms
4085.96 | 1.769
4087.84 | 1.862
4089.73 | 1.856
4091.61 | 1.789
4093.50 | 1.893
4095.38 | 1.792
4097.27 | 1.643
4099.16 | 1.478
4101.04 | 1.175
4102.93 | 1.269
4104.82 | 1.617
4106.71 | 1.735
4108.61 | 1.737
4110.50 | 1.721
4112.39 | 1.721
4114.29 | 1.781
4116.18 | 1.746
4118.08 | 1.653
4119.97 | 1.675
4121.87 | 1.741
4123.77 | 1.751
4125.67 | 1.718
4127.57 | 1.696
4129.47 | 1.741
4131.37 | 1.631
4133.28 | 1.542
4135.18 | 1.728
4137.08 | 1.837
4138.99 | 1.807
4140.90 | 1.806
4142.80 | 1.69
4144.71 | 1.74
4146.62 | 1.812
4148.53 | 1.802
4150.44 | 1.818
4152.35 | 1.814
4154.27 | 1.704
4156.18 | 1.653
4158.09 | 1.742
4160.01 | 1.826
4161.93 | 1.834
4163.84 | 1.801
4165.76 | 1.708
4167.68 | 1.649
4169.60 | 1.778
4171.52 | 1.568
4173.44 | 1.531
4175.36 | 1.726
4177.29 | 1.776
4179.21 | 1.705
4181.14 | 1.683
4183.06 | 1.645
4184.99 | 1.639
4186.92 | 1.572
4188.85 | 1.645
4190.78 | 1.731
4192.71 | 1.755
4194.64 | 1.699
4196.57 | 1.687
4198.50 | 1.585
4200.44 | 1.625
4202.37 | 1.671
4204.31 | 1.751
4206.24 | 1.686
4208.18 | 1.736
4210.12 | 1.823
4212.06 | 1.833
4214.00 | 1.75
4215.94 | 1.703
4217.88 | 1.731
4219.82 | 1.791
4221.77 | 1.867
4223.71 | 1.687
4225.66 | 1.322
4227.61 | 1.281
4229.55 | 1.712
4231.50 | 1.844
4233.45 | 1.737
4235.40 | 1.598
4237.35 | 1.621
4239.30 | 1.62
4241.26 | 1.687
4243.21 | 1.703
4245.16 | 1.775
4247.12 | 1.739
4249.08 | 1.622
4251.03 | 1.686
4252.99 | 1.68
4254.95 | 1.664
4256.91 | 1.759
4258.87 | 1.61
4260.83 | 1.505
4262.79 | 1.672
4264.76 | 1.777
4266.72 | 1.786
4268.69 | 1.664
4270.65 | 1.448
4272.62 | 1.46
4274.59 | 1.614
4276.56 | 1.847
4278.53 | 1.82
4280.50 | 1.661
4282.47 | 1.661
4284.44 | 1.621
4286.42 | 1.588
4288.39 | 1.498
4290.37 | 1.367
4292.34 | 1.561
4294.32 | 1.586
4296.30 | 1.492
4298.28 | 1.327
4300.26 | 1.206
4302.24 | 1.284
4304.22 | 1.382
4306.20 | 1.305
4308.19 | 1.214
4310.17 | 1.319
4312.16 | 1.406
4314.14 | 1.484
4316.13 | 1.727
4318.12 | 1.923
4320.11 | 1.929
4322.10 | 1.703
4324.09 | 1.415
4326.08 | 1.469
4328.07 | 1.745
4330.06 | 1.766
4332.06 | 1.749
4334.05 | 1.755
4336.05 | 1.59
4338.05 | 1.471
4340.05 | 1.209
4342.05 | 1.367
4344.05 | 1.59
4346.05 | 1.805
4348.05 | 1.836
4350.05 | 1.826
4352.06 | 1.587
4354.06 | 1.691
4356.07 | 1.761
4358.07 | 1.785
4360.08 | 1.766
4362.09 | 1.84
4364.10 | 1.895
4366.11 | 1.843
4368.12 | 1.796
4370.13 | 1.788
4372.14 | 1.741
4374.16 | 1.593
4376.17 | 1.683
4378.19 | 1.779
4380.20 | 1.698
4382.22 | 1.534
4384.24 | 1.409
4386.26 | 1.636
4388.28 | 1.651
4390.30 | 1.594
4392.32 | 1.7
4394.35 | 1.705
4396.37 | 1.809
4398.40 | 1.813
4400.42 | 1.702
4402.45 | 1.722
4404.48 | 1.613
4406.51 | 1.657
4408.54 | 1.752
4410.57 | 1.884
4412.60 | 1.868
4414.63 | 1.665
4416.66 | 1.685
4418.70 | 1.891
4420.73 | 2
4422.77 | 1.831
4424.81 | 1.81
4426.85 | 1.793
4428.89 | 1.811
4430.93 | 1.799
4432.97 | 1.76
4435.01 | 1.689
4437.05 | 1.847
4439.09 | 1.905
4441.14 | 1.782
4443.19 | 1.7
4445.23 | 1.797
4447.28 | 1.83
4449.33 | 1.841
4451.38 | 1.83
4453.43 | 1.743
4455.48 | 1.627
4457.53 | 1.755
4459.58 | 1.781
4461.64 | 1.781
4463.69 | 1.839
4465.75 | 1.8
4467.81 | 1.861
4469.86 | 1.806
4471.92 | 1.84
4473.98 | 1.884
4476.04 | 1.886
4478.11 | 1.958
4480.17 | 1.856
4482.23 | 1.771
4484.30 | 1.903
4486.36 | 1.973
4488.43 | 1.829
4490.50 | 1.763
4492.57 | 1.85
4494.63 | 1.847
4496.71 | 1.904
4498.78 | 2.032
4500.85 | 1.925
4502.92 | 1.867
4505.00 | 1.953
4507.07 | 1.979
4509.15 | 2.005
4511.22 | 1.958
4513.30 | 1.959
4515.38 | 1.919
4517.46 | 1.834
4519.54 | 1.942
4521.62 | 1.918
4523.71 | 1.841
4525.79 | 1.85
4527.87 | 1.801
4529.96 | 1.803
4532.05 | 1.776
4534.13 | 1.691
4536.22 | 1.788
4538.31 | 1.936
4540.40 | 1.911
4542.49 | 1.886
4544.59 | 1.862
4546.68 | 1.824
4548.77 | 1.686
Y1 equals 1.94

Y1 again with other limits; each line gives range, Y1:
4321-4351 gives 1.62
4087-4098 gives 1.81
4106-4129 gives 1.72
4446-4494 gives 1.83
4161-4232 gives 1.69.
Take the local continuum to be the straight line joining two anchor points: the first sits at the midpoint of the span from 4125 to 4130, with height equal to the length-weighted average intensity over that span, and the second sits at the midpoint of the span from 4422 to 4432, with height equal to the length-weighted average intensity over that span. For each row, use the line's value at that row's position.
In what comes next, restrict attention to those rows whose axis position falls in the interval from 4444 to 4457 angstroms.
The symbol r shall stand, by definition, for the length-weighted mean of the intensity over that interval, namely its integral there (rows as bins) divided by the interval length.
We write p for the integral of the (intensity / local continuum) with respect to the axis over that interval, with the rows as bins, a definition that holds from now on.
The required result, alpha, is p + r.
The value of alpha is 14.5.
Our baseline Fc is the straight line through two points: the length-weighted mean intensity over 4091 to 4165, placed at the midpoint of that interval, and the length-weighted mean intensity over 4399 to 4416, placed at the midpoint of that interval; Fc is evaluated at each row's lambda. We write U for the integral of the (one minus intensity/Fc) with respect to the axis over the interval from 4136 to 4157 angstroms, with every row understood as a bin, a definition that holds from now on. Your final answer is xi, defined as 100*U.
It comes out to -75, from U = -0.7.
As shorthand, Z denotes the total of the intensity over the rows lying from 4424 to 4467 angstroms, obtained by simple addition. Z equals 37.5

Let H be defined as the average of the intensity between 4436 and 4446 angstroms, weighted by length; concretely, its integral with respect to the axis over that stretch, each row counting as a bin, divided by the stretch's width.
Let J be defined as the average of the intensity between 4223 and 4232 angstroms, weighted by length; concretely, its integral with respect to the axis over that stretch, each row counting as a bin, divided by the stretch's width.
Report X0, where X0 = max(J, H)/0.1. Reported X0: 18.1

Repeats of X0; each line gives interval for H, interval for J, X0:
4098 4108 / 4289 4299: 14.7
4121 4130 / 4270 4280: 17.3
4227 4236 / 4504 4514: 19.7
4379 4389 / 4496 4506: 19.4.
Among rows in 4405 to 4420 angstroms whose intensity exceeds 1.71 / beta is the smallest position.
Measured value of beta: 4408.54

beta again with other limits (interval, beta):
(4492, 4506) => 4492.57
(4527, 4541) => 4527.87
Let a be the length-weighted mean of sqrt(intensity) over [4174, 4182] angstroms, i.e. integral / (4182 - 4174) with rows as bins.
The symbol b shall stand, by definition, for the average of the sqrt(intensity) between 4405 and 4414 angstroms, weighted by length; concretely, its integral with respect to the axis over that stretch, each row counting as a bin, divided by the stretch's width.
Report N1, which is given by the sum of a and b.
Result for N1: 2.64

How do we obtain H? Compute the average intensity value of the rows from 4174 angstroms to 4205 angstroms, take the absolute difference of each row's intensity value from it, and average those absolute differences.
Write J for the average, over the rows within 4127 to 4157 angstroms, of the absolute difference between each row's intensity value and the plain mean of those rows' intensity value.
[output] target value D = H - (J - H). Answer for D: 0.03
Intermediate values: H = 0.0481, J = 0.066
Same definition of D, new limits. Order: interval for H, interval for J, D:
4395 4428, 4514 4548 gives 0.11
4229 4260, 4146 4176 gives 0.03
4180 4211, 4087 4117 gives -0.05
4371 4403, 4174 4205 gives 0.11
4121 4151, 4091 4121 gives -0.02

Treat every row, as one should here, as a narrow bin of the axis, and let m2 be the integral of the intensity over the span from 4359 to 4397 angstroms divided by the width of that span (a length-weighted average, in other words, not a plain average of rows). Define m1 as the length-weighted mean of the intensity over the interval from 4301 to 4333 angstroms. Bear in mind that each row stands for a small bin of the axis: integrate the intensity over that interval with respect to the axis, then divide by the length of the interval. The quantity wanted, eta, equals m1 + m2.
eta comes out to 3.26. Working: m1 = 1.55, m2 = 1.71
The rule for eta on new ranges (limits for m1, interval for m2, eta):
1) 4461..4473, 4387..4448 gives 3.59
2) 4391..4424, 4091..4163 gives 3.47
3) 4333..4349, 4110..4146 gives 3.30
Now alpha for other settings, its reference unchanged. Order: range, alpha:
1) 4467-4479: 14.2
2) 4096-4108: 12.0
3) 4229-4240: 12.3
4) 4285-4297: 11.8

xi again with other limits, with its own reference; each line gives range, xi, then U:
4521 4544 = -118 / -1.2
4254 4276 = 109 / 1.1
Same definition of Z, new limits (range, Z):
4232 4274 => 34.8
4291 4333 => 32.0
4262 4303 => 32.9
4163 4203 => 35.2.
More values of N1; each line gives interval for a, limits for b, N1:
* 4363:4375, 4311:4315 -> 2.53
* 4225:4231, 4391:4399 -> 2.53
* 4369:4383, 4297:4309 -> 2.44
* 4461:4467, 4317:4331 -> 2.65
